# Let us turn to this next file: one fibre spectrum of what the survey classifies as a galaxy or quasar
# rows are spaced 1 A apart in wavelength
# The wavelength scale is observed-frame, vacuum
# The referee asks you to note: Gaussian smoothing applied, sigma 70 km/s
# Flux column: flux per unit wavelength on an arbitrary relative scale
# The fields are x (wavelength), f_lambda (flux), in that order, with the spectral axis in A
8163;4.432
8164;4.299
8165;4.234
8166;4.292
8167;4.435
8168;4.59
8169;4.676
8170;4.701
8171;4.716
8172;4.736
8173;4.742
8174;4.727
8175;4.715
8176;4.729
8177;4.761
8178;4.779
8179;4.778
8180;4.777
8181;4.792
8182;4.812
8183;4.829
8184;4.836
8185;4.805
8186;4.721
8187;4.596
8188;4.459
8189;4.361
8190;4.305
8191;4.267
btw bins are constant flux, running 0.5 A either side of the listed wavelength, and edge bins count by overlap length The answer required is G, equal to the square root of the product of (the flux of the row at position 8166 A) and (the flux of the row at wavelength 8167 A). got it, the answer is 4.36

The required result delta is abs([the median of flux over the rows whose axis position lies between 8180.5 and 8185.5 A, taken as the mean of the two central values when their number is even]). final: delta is 4.81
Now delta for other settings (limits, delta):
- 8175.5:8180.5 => 4.78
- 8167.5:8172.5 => 4.70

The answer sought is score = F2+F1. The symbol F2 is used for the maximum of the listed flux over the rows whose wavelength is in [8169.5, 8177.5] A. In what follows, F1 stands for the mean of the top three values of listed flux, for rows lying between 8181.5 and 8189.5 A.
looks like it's 9.59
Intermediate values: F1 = 4.83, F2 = 4.761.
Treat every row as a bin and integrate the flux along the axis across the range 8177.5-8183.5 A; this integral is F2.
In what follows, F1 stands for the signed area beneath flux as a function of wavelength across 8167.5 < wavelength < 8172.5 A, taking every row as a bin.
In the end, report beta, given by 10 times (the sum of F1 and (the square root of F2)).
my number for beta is 288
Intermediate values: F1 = 23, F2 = 29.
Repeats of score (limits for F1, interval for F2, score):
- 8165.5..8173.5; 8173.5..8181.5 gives 9.52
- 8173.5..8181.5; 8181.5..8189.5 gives 9.62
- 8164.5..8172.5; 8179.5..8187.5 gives 9.55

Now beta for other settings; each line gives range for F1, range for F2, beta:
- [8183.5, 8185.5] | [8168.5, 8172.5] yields 140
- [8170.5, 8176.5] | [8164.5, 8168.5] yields 326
